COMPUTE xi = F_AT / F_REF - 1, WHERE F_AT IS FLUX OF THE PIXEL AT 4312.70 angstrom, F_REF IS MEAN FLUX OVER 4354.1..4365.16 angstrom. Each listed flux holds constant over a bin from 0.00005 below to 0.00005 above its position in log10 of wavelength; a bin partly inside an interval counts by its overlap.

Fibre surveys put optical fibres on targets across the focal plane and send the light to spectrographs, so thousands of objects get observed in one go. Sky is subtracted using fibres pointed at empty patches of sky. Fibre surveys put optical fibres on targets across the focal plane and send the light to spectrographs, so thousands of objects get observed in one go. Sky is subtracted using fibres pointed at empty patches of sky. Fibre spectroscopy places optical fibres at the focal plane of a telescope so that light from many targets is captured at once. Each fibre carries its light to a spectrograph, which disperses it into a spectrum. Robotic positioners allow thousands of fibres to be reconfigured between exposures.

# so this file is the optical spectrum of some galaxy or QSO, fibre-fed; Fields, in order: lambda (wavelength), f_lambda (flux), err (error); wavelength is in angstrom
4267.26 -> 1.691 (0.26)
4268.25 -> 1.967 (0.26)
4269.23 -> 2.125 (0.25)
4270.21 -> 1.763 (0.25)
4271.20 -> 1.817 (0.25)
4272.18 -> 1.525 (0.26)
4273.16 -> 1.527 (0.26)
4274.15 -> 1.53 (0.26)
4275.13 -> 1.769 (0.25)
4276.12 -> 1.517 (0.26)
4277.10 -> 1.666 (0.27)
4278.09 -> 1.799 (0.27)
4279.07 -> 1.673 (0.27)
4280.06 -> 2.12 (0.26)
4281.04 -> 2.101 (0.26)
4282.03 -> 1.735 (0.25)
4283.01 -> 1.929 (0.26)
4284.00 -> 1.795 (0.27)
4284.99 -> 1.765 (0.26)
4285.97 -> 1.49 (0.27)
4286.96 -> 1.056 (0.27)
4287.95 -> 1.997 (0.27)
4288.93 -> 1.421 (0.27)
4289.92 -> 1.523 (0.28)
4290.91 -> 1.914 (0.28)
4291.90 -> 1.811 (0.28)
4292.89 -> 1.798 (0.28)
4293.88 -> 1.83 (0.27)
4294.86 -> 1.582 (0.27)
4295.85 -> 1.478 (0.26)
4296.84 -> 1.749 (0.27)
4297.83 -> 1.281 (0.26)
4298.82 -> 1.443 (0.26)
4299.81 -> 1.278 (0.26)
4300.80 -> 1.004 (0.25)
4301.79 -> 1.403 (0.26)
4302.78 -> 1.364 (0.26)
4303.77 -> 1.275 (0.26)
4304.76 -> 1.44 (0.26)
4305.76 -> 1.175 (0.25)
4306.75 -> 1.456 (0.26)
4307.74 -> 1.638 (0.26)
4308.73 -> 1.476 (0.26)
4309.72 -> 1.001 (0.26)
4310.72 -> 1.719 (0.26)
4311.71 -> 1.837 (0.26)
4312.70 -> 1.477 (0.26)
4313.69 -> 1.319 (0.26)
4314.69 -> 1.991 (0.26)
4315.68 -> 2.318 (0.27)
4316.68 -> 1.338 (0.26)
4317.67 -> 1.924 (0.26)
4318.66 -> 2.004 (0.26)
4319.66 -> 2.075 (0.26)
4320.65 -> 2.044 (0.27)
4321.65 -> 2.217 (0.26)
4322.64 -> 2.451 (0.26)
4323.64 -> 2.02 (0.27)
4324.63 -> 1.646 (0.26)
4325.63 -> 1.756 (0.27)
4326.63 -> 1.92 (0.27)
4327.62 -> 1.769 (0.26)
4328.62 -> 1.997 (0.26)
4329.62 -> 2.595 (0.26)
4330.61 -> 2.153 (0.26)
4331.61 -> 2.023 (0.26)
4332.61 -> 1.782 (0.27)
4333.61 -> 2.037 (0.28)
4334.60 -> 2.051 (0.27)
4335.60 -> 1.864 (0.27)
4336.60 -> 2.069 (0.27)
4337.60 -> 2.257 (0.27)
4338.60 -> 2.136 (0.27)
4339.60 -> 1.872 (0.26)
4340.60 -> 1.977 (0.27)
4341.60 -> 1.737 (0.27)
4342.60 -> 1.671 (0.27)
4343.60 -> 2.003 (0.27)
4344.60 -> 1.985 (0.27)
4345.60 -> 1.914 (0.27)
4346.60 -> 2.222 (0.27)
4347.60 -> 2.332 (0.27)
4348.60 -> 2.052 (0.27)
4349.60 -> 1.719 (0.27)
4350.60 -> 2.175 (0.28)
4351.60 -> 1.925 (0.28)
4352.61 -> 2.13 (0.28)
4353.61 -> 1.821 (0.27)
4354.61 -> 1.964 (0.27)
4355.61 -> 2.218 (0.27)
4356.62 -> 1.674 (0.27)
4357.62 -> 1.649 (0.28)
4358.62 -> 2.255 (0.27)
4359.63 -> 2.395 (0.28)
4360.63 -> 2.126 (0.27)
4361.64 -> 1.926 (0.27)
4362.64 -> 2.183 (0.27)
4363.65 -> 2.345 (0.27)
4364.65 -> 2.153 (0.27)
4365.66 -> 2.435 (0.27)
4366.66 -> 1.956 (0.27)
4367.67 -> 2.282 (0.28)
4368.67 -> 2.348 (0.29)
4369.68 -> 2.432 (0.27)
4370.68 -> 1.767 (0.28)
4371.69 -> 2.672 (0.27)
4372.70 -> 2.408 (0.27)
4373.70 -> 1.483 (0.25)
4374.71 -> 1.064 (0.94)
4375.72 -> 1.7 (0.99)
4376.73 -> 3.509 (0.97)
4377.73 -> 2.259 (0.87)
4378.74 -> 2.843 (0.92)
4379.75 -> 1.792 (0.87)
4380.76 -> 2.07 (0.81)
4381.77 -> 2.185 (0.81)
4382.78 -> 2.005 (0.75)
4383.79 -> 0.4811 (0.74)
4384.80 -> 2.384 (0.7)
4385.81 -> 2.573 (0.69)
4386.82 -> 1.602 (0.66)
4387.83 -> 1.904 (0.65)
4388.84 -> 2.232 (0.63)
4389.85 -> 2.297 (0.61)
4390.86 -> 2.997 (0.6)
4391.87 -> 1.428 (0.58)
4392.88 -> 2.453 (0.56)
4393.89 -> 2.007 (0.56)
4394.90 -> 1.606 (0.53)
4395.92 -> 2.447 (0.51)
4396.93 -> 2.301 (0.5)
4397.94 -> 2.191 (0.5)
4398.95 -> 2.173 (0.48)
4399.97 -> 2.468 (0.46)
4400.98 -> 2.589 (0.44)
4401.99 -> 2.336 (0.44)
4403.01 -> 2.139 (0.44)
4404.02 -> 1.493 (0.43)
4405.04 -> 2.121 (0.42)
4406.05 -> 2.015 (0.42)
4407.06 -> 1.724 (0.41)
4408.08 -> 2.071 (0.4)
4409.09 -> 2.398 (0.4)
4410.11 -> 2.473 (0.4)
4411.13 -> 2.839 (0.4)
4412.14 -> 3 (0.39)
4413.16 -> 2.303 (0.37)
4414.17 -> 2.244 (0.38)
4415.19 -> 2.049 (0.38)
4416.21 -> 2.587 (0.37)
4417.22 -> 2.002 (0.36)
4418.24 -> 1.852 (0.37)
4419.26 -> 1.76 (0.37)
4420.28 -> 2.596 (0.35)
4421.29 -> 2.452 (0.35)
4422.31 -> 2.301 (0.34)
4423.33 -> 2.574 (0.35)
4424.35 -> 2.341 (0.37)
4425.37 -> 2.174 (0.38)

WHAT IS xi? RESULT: -0.29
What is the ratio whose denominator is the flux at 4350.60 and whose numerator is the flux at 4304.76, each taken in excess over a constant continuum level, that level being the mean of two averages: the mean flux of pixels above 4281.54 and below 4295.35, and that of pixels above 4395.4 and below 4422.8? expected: -3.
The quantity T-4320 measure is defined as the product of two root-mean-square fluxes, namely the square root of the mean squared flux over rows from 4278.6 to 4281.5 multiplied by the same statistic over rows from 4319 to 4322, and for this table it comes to 4.2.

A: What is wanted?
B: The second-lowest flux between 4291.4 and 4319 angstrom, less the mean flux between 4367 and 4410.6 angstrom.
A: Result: -1.1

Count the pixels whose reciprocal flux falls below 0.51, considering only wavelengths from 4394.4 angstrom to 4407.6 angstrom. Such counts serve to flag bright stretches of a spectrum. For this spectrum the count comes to 10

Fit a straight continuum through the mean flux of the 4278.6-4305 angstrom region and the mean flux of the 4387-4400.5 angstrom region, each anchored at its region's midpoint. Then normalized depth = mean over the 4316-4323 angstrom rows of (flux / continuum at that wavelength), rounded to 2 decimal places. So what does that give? 1.14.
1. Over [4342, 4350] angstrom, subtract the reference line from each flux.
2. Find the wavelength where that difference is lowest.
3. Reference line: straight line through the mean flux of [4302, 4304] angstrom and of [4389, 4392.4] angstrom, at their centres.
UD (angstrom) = 4349.60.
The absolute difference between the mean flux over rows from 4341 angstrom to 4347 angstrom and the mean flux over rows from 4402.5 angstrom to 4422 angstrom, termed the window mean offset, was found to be 0.3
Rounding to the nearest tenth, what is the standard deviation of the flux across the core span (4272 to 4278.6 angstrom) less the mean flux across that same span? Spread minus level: -1.5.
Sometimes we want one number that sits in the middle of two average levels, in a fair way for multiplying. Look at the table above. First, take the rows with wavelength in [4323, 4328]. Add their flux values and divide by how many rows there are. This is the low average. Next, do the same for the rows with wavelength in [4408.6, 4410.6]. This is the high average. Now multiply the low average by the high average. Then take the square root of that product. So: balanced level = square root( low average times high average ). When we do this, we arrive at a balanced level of 2.1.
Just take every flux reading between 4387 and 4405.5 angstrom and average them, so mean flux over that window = 2.2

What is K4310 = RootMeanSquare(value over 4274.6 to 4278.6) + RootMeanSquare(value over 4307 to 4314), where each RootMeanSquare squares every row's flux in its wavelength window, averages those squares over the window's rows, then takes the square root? 3.2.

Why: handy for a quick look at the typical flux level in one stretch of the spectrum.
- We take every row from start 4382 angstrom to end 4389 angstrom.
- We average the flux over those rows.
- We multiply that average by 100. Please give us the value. 188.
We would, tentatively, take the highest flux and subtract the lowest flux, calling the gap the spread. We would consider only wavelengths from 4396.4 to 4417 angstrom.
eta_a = 1.5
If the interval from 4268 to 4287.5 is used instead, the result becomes 1.1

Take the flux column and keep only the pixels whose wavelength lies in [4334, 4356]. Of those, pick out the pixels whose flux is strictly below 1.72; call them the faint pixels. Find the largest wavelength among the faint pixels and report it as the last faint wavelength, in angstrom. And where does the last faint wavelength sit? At 4349.60 angstrom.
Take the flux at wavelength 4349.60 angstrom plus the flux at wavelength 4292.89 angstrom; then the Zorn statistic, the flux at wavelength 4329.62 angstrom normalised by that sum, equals 0.74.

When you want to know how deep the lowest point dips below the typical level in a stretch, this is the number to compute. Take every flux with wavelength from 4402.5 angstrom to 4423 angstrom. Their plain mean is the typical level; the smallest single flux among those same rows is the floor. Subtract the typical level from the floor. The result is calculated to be -0.73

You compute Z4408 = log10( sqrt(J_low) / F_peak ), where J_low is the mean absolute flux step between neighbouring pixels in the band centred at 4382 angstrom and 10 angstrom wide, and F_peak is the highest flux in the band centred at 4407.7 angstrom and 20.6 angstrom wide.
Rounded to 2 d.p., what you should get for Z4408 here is -0.54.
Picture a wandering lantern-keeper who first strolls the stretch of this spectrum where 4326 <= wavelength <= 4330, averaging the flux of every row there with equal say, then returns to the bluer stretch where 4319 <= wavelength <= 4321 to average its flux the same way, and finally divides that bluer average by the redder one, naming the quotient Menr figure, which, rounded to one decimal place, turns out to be 1.0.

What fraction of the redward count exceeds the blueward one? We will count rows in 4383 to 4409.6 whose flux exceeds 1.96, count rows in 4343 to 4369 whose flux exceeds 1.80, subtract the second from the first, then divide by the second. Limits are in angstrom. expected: -0.17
